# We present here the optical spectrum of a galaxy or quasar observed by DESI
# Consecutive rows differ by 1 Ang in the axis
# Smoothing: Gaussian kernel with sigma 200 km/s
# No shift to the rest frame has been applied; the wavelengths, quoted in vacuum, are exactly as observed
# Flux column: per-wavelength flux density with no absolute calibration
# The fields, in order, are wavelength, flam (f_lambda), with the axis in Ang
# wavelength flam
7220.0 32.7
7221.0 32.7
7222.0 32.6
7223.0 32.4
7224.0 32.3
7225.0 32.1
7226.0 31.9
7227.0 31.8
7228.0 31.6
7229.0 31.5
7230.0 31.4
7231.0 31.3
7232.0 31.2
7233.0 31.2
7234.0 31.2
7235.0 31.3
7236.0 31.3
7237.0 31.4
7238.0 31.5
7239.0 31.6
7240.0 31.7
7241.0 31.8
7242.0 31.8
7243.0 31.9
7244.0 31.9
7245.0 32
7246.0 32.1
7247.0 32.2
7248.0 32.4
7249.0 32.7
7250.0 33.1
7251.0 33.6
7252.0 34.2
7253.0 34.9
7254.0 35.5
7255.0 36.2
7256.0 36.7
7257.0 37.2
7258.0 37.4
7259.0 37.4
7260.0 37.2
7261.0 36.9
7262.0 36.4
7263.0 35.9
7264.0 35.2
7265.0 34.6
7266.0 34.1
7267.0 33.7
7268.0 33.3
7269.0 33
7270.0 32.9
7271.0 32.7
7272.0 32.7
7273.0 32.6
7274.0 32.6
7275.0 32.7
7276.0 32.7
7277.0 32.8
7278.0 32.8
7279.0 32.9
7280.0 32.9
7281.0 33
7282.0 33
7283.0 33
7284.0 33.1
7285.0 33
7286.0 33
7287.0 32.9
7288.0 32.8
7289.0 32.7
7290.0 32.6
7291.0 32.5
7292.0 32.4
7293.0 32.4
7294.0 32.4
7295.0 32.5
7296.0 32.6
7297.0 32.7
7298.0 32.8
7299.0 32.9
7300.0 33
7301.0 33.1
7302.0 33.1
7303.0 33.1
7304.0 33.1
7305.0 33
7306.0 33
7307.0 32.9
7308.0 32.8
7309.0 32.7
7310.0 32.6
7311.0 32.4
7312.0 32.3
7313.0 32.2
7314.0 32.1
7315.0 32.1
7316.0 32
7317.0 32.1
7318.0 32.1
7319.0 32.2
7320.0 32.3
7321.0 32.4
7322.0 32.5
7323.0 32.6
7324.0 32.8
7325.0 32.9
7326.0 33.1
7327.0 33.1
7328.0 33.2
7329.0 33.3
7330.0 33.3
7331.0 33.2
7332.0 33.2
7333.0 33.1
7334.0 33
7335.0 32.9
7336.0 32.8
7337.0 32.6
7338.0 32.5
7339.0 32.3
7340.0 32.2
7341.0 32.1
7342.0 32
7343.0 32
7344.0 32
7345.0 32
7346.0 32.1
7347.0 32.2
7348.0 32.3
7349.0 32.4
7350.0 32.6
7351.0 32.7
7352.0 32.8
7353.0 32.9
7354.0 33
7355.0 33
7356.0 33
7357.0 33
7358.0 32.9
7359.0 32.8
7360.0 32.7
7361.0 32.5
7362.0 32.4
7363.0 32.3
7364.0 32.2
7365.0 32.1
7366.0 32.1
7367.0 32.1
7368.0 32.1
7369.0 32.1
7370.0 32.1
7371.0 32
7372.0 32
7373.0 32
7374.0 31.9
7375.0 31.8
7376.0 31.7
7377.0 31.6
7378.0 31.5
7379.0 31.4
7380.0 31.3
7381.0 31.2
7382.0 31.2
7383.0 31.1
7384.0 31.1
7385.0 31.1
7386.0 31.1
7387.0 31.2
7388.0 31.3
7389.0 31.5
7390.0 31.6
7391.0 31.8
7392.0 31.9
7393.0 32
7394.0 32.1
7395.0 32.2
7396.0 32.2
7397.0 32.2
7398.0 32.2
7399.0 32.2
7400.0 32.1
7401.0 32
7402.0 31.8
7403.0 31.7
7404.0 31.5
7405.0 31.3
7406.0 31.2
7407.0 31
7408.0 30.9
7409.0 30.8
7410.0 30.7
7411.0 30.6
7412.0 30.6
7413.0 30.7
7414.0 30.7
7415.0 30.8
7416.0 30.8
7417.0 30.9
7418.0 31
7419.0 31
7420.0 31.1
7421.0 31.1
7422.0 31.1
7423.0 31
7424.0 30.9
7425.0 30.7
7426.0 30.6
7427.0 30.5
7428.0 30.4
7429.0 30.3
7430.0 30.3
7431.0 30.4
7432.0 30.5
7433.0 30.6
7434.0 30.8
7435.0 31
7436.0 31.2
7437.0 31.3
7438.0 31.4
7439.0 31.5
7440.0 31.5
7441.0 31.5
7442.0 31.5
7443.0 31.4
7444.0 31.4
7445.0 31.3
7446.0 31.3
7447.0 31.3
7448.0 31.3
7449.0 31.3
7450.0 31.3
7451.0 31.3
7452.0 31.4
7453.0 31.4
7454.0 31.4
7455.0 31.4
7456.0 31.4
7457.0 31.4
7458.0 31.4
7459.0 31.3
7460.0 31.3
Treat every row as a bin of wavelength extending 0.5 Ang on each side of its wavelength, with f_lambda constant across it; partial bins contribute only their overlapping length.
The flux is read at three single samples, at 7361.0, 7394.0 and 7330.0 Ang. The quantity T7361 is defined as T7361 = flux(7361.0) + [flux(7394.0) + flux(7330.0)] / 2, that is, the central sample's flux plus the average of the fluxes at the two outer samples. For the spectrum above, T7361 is 65.2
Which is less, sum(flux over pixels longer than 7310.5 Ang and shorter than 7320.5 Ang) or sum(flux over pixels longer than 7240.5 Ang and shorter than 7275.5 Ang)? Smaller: 322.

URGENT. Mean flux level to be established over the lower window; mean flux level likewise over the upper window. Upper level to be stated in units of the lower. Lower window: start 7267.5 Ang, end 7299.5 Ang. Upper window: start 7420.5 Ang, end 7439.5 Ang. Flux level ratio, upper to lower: 0.94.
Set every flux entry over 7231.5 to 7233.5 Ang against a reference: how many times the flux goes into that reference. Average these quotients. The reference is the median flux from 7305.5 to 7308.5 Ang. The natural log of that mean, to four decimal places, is 0.0531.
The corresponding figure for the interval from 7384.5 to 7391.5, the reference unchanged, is 0.0476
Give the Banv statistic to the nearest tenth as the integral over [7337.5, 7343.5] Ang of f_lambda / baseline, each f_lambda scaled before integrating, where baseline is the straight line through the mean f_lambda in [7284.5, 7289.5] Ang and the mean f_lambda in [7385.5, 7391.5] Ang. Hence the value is 6.0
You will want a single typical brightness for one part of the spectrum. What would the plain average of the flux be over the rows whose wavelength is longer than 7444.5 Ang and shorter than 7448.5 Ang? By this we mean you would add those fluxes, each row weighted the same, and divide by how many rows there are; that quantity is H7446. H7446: 31.3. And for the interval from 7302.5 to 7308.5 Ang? 33.0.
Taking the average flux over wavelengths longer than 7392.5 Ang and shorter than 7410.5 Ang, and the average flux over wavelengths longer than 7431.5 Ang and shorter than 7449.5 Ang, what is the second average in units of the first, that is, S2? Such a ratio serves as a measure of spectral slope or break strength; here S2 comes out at 0.99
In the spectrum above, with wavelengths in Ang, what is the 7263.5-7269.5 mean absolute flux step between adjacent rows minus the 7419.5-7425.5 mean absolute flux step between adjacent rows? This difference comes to 0.36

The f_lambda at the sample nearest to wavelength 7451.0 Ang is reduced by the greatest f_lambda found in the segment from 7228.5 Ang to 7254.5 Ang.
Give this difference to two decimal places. -4.20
